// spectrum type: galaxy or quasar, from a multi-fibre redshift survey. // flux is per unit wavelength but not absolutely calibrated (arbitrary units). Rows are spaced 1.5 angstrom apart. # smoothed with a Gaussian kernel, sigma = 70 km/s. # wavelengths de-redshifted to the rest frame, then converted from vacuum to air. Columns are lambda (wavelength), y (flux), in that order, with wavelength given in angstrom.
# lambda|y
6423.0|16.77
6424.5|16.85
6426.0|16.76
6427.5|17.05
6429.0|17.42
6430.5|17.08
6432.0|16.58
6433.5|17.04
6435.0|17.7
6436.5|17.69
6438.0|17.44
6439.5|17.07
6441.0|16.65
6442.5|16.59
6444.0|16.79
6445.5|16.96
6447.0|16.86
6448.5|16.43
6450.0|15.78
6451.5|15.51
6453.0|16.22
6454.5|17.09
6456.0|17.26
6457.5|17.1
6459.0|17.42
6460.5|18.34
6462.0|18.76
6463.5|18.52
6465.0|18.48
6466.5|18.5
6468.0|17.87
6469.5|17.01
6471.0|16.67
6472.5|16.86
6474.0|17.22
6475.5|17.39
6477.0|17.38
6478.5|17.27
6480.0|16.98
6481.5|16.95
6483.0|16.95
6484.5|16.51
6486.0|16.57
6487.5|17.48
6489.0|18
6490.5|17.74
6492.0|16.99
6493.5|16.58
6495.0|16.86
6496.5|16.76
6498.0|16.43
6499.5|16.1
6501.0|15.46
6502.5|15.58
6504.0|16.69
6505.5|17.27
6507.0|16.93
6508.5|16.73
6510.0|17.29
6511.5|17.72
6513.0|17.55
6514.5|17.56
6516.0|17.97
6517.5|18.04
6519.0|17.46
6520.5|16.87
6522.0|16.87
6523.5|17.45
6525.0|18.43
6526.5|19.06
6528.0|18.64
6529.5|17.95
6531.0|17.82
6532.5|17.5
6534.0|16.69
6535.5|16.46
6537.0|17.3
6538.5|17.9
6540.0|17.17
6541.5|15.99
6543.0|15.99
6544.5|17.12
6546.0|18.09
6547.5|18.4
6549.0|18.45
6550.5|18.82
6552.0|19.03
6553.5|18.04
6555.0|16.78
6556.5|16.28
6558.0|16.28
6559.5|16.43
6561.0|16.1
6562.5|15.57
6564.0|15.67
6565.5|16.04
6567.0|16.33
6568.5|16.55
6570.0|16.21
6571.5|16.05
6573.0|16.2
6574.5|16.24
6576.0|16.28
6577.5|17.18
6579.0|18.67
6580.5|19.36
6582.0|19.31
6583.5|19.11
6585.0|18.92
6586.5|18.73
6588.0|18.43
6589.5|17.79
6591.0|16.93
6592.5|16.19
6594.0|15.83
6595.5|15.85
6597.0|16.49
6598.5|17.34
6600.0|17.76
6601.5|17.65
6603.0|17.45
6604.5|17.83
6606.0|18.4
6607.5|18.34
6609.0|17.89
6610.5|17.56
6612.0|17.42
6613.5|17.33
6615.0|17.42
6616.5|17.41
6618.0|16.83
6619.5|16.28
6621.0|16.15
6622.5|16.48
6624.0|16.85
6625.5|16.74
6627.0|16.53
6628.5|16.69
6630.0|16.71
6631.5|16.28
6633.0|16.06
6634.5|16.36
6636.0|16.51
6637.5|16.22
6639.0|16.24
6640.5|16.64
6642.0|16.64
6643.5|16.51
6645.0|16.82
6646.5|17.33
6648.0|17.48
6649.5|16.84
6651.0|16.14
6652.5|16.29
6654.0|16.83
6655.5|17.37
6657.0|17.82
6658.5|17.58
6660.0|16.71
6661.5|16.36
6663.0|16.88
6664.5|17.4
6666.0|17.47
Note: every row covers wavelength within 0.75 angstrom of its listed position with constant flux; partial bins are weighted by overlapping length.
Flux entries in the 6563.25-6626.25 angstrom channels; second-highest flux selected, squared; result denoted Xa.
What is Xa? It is 373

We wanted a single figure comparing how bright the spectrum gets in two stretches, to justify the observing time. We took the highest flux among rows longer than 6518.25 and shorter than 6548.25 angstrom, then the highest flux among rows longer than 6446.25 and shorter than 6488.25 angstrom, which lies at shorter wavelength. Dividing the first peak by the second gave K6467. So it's 1.02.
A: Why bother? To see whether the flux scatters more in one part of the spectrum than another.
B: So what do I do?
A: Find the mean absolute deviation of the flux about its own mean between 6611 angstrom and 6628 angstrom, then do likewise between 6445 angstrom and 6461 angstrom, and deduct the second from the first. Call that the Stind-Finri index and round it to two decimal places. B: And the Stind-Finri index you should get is -0.21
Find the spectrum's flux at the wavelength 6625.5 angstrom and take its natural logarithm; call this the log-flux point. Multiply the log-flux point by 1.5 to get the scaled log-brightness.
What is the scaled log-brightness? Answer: 4.23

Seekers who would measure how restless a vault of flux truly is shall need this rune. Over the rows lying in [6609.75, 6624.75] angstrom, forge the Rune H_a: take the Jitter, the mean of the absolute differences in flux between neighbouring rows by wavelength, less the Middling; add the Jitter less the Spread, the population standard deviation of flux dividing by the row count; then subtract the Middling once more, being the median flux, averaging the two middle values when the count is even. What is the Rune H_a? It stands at -34.2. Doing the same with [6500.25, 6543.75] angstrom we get -34.5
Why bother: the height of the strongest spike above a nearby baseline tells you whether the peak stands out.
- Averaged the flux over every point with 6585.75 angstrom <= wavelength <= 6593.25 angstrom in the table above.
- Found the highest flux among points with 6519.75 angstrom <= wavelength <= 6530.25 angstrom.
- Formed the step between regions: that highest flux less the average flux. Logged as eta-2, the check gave 1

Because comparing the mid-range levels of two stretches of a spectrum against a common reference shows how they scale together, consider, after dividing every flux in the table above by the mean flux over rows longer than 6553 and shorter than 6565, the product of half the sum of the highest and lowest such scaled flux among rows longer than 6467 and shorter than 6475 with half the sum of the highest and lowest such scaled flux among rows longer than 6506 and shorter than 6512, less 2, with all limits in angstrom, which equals -0.89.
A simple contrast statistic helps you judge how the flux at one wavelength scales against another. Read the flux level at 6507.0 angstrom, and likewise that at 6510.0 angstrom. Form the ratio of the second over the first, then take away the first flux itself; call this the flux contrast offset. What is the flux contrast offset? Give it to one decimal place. -15.9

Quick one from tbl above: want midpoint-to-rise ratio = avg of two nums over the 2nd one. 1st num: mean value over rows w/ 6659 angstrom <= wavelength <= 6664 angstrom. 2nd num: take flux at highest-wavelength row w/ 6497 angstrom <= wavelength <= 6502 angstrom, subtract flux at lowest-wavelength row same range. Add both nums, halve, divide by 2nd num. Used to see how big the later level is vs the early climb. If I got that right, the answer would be -8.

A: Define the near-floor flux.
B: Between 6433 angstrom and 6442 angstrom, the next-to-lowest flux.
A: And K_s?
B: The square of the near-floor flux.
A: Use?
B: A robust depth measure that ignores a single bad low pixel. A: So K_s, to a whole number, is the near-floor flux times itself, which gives 290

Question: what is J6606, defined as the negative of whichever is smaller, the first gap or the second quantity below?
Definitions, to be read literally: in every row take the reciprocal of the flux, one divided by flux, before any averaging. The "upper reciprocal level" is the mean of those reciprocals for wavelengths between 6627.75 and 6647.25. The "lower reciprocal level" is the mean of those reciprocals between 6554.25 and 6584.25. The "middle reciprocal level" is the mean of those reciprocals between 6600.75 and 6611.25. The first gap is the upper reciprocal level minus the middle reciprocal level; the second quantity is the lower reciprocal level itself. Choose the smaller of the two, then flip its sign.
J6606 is -0.0045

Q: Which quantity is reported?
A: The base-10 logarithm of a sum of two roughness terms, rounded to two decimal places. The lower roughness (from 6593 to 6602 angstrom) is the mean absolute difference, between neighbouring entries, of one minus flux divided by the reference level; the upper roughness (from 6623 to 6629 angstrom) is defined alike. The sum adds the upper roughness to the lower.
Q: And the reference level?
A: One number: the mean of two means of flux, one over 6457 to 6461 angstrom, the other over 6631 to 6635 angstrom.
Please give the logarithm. -1.47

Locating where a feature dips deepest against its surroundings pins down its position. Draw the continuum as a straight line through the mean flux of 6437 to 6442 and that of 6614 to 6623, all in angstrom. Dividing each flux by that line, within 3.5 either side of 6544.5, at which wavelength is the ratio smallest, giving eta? 6541.5 angstrom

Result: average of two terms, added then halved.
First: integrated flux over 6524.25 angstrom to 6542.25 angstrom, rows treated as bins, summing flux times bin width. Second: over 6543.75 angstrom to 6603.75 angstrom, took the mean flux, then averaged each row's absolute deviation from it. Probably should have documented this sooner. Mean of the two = 159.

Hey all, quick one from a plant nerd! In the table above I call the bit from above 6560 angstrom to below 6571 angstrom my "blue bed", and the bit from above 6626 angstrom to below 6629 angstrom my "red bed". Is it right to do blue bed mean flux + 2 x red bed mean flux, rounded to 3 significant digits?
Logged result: 49.3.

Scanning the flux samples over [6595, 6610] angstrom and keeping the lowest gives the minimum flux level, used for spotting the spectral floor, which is 15.85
